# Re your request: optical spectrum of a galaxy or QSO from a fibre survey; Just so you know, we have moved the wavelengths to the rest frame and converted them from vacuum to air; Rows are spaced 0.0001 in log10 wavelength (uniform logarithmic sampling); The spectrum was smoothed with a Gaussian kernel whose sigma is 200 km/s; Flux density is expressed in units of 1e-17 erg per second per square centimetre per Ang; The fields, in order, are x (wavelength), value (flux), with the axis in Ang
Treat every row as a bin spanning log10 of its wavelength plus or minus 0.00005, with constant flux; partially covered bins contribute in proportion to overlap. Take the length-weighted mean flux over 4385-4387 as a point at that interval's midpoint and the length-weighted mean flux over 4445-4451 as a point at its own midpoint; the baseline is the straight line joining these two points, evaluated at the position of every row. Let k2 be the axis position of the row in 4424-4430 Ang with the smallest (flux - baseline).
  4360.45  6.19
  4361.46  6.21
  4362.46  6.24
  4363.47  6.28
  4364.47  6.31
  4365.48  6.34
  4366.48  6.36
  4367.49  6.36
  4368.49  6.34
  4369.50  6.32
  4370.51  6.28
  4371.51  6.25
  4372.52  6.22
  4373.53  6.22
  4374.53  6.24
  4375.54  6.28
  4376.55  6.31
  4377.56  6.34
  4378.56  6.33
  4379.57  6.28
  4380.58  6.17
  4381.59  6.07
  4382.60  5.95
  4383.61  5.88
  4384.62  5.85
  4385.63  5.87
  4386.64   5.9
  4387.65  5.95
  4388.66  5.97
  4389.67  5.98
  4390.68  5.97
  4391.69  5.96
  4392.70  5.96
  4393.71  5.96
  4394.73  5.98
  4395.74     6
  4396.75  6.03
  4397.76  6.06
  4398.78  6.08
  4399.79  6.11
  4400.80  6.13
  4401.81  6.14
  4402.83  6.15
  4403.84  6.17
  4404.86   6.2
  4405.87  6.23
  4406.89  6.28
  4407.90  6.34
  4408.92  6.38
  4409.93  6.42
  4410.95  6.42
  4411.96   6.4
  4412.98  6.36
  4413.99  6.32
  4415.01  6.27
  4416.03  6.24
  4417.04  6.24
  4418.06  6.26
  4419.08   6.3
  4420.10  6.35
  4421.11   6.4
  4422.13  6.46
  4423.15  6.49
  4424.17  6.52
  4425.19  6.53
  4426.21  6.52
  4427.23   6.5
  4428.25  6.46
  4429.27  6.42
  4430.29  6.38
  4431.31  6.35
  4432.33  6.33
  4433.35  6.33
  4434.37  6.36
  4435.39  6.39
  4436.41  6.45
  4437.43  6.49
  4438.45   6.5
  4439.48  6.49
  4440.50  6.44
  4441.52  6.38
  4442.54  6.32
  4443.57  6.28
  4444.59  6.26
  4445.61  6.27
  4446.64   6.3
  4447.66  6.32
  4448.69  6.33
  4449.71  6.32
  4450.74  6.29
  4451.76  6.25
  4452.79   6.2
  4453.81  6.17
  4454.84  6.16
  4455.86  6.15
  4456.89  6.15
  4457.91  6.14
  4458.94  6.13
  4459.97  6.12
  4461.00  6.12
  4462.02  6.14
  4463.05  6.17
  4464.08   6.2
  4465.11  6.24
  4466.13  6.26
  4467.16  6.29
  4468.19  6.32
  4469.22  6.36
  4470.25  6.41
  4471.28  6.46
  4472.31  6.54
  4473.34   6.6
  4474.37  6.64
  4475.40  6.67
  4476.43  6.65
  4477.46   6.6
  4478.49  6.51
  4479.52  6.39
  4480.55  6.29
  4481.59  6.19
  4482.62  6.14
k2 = 4429.27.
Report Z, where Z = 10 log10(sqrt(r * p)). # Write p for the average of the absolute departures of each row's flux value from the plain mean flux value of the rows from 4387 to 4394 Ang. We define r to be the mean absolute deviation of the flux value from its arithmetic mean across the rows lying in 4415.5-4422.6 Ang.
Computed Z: -16.3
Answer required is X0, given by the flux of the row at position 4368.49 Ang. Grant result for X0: 6.34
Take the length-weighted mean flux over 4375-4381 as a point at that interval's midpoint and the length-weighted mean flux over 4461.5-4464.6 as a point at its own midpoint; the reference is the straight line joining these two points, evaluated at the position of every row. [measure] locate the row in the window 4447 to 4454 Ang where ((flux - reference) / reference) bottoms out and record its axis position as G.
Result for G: 4453.81 Ang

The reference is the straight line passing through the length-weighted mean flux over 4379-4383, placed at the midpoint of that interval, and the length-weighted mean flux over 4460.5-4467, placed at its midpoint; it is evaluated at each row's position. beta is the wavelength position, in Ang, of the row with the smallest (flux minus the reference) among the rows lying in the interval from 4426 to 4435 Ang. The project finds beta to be 4433.35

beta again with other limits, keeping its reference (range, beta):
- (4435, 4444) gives 4443.57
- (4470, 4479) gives 4470.25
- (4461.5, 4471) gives 4462.02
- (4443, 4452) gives 4451.76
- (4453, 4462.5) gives 4461.00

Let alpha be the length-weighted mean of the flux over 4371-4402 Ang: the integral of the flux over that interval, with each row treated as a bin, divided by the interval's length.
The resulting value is 6.08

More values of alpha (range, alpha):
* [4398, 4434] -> 6.33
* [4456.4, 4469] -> 6.20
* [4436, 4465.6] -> 6.27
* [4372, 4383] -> 6.22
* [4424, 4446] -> 6.41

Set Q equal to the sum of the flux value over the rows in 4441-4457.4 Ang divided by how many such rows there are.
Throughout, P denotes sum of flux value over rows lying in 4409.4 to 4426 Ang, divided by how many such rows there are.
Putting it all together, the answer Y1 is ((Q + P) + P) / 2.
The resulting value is 9.50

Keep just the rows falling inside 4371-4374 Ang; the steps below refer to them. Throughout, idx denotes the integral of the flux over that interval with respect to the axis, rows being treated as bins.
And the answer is 18.7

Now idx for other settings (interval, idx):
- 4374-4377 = 18.8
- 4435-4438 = 19.4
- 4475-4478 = 19.9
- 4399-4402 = 18.4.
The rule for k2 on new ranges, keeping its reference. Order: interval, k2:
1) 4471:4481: 4480.55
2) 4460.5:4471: 4461.00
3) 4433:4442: 4441.52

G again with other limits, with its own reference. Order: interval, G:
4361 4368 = 4361.46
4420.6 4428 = 4421.11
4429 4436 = 4432.33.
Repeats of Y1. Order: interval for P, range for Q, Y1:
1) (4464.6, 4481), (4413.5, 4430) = 9.65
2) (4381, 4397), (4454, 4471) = 9.06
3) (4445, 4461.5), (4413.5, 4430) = 9.41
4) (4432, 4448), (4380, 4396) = 9.35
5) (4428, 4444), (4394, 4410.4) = 9.48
